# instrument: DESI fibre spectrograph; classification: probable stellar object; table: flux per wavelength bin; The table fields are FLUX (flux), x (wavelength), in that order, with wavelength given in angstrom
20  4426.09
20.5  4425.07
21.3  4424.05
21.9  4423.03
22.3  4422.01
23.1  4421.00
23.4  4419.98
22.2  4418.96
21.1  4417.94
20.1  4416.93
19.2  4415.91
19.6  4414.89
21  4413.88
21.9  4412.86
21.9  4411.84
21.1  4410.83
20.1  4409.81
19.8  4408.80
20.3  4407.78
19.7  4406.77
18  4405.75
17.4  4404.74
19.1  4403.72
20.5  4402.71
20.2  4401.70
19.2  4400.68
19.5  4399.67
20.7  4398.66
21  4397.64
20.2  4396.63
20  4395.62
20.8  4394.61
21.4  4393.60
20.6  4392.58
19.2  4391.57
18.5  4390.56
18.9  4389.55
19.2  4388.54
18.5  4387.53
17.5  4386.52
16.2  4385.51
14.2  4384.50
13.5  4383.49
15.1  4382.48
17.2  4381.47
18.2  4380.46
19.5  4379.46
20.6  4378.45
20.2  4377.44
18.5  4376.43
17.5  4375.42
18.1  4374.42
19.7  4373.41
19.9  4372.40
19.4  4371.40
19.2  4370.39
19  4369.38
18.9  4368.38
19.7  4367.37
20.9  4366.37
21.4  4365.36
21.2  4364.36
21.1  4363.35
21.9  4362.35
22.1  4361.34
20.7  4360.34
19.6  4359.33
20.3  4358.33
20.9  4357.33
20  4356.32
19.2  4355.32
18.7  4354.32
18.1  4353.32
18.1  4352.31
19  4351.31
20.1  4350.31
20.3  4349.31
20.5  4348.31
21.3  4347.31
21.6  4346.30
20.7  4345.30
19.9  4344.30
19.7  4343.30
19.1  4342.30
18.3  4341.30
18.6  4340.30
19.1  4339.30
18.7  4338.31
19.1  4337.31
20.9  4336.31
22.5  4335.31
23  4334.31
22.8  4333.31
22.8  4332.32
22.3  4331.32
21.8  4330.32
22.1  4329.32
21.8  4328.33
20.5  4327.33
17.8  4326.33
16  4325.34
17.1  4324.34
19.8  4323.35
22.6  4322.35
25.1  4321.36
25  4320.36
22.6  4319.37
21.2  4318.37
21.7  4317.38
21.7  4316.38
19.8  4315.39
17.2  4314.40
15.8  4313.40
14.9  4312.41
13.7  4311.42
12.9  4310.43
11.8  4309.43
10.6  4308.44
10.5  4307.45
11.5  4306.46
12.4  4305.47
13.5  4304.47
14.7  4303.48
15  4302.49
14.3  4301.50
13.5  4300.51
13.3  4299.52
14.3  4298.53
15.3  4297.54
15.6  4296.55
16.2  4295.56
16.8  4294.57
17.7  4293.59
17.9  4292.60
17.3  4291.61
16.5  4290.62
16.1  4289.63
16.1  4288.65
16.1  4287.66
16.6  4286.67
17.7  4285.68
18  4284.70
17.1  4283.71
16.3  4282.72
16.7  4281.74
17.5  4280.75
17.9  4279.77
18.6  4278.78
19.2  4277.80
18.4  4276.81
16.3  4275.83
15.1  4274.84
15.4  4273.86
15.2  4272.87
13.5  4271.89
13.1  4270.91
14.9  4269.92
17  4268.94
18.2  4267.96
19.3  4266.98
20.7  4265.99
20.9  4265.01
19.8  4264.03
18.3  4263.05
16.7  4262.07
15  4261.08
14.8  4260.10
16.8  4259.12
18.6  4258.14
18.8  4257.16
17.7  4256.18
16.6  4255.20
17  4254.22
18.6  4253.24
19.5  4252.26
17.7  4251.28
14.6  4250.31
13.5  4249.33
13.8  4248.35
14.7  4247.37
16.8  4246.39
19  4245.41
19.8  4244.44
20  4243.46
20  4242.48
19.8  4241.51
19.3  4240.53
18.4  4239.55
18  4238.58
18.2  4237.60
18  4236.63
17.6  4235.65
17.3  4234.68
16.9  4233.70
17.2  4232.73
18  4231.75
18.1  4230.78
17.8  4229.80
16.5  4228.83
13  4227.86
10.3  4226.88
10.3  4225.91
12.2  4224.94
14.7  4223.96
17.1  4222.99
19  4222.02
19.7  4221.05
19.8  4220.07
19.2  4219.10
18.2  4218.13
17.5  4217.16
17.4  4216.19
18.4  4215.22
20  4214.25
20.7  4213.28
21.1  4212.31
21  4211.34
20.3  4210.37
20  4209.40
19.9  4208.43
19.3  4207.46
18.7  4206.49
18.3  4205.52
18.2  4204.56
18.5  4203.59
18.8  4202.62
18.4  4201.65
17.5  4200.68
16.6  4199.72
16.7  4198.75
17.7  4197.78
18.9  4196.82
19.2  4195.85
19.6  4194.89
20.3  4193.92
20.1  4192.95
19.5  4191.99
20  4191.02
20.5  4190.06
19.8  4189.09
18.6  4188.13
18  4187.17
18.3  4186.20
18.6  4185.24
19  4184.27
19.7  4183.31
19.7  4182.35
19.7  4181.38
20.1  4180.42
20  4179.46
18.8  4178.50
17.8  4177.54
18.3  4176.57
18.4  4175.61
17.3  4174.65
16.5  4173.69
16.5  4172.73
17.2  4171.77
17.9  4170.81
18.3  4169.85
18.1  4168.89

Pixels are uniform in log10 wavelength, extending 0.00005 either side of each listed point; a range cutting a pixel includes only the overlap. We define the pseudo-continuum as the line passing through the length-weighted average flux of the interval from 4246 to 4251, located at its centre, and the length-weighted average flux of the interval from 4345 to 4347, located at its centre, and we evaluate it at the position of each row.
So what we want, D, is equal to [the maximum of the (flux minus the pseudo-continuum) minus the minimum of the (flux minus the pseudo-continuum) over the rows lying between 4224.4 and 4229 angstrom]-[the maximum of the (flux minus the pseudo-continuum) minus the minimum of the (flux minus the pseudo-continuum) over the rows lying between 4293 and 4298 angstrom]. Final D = 3.4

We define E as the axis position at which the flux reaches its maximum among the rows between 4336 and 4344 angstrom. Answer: 4336.31 angstrom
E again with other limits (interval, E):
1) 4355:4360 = 4357.33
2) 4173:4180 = 4179.46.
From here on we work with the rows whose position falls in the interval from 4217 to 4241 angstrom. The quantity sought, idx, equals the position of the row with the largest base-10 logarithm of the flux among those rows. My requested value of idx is 4220.07 angstrom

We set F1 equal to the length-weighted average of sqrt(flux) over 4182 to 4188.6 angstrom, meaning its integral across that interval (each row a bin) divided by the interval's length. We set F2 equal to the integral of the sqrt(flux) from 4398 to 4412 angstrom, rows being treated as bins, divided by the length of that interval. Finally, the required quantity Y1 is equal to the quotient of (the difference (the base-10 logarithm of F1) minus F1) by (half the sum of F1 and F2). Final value -0.843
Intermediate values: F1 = 4.34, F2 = 4.45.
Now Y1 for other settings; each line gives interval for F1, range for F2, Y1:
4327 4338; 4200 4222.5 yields -0.884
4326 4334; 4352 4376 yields -0.875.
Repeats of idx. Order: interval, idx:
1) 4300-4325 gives 4321.36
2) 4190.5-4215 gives 4212.31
